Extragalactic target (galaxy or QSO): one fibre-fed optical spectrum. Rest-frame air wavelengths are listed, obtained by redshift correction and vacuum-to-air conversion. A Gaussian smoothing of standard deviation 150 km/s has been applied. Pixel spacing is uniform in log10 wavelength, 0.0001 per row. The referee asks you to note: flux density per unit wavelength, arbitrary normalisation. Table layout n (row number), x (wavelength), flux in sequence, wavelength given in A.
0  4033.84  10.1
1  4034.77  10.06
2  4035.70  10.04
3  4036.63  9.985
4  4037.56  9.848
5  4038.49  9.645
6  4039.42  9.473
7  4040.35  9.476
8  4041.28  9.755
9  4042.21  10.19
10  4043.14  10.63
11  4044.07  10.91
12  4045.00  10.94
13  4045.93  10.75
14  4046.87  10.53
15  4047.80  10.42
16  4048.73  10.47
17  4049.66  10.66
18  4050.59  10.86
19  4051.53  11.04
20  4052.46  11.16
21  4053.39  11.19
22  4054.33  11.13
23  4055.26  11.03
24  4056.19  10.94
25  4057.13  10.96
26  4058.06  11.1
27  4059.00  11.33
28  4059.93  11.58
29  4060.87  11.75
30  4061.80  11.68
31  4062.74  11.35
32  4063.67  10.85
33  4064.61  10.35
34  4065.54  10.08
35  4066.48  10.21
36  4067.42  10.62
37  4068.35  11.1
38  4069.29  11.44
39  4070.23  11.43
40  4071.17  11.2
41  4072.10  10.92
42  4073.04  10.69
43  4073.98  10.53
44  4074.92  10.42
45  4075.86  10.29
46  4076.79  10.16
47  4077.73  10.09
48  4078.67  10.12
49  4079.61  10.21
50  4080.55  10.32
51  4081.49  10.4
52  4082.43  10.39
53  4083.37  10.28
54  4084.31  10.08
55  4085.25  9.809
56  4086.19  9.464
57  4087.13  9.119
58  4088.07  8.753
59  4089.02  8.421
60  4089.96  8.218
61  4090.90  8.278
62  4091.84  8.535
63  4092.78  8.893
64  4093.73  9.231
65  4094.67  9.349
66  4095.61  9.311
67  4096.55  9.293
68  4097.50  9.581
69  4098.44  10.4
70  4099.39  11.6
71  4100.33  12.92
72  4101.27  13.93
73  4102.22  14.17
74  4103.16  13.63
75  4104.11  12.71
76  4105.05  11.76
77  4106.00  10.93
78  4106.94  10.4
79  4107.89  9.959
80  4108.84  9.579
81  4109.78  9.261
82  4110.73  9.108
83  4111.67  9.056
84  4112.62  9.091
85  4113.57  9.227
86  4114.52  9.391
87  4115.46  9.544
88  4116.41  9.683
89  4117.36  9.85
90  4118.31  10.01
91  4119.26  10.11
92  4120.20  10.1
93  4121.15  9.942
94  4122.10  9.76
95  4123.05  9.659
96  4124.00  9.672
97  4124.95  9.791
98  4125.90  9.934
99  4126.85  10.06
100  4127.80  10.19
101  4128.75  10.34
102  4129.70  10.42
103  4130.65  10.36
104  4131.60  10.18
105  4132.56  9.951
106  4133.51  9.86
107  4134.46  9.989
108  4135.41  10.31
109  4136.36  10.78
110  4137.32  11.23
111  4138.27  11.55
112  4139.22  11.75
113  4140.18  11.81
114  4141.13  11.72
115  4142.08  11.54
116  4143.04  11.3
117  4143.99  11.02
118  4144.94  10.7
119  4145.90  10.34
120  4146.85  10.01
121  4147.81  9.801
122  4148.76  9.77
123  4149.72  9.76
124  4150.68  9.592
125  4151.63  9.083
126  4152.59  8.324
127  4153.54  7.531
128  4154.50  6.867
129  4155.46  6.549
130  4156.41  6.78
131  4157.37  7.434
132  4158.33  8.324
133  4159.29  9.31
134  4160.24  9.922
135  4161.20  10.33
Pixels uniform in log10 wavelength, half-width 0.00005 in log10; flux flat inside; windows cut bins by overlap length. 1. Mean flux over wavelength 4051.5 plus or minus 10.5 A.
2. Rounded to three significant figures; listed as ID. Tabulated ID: 10.9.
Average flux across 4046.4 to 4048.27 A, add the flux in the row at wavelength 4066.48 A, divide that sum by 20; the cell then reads 1.03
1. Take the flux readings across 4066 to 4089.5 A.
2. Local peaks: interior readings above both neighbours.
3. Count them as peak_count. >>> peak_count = 2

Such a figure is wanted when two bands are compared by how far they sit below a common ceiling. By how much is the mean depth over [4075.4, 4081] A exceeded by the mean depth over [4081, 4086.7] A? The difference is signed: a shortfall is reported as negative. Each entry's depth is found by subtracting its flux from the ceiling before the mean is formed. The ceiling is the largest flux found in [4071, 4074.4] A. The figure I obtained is 0.13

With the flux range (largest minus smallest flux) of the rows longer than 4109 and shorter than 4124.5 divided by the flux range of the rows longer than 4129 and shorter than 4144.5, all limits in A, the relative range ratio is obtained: 0.5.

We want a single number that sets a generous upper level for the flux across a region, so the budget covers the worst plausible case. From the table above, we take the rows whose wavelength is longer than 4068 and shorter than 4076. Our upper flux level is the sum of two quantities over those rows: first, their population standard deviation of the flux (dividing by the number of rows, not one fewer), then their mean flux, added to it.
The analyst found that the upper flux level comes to 11.3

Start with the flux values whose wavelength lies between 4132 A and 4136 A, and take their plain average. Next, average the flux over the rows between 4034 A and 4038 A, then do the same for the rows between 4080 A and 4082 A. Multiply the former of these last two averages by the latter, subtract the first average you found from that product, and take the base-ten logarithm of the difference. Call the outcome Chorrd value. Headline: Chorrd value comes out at 1.97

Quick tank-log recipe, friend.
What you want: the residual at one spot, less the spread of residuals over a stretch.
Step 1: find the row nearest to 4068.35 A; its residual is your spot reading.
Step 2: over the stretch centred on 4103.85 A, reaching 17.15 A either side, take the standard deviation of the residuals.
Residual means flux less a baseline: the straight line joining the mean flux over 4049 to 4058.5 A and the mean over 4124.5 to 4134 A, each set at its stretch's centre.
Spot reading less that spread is -1.3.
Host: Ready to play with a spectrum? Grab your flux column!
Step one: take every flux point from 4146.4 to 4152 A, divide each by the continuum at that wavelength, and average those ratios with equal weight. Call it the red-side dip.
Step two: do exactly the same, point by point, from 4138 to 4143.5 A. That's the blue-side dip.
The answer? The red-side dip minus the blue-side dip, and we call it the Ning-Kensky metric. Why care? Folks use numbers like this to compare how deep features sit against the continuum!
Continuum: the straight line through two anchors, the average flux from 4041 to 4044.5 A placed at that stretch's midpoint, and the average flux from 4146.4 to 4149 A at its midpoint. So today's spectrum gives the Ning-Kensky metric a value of -0.19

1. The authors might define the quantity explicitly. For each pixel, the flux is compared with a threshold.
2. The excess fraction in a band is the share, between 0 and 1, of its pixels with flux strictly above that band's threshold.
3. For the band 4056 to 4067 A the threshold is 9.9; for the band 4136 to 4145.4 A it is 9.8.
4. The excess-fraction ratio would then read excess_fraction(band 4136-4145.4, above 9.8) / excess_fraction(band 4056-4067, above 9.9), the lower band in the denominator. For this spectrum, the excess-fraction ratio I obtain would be 1.0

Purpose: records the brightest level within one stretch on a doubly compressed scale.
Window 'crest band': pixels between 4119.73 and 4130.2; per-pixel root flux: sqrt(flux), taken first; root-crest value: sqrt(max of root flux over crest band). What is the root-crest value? 1.80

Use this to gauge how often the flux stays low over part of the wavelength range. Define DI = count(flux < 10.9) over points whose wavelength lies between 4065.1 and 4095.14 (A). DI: 27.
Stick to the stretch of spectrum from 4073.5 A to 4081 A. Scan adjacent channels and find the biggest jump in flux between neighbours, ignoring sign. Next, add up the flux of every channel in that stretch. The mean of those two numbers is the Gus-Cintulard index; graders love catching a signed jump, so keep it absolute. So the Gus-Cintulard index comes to 41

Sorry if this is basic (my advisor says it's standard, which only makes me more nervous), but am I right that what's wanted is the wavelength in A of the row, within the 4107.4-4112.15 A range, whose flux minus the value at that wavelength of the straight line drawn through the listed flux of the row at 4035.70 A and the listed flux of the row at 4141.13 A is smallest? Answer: 4111.67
